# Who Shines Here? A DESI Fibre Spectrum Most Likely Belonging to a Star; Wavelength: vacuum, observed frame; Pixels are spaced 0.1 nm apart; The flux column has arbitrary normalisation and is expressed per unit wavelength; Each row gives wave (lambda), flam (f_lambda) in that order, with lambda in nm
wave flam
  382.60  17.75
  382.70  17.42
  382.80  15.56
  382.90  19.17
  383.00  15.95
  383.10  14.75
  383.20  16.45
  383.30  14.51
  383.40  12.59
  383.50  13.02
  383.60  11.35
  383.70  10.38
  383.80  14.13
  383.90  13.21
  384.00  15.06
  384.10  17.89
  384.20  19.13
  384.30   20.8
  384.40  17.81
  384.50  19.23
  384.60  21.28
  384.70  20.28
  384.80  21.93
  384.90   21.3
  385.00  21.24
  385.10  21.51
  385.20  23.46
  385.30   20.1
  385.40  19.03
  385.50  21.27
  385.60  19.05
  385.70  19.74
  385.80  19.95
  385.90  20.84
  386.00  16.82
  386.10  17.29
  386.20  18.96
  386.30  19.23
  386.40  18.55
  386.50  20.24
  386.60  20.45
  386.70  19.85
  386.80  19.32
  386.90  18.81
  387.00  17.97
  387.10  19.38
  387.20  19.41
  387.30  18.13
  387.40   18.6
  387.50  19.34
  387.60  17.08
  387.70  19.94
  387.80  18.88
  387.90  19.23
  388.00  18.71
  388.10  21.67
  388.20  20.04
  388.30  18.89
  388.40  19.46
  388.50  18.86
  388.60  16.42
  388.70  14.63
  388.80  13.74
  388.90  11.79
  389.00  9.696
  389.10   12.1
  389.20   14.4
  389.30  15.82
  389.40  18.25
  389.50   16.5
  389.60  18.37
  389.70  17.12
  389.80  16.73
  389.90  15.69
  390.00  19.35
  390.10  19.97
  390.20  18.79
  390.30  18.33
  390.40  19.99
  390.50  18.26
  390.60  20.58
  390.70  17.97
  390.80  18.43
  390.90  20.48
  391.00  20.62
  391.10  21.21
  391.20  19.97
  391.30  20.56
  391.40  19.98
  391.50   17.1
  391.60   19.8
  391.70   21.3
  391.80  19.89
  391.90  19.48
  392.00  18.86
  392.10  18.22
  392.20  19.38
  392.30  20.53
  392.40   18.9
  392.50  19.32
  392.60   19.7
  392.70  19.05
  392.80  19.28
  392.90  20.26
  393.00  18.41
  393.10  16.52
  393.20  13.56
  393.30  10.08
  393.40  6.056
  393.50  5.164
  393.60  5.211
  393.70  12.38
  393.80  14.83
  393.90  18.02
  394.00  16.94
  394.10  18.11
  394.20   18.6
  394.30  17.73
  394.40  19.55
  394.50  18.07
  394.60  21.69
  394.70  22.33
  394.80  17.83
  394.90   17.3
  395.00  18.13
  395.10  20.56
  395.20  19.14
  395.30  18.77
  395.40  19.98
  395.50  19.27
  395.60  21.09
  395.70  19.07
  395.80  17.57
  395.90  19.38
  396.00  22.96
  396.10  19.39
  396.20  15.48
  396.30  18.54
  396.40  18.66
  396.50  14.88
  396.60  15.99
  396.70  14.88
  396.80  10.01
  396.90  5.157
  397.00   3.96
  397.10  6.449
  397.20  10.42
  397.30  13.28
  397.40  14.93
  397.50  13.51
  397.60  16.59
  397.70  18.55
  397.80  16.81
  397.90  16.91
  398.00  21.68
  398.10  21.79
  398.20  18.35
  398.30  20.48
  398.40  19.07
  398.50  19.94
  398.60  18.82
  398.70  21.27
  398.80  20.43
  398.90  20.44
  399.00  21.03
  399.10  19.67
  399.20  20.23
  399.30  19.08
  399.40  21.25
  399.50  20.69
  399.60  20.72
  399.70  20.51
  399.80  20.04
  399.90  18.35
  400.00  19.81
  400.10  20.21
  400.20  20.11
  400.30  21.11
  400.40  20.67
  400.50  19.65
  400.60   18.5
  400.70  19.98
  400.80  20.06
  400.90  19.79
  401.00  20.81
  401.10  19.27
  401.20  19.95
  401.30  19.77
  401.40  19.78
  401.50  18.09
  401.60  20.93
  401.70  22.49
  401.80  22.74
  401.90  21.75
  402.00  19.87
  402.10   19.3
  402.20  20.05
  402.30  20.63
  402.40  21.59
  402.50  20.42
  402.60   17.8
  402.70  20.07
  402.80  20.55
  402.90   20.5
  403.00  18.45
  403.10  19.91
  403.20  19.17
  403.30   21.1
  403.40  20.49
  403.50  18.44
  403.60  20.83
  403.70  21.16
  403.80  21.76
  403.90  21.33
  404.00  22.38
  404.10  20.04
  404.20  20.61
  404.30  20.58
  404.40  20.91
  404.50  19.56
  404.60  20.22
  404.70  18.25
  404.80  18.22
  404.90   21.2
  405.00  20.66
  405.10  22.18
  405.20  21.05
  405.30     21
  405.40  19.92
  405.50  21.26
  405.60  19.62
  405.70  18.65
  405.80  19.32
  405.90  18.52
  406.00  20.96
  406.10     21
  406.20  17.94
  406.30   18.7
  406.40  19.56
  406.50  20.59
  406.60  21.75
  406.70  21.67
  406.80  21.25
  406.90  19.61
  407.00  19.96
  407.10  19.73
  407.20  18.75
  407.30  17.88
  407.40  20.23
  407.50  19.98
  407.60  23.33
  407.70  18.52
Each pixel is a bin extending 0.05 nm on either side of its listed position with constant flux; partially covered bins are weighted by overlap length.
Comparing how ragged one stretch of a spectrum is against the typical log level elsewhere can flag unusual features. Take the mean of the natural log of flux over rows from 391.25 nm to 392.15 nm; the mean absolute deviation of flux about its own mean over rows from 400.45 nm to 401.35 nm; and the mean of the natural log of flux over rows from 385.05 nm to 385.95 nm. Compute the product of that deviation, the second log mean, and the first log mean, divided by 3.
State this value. 1.2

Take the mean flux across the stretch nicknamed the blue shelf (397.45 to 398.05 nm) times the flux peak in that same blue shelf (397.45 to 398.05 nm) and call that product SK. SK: 376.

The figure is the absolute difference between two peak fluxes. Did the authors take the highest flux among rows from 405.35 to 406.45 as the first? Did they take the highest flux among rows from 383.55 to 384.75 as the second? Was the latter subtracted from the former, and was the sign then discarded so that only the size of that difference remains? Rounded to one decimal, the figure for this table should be 0.0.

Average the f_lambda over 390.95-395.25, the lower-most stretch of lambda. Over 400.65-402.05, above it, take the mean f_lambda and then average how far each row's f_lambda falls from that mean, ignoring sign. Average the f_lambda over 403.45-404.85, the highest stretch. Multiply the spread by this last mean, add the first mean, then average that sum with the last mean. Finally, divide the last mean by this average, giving 0.70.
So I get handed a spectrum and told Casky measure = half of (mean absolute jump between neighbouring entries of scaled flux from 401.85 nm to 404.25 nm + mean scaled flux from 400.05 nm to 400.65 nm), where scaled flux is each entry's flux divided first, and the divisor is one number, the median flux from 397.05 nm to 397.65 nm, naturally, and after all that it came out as 0.79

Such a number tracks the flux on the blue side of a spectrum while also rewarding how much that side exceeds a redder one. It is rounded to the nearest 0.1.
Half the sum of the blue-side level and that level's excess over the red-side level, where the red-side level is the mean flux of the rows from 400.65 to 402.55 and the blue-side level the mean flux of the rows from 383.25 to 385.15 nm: 7.0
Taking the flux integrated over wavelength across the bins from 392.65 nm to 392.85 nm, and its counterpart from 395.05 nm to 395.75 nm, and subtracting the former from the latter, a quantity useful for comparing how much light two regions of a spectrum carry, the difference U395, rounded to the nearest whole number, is 10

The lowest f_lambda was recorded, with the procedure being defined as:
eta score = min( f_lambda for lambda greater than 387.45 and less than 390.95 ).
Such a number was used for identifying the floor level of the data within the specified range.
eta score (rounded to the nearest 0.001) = 9.696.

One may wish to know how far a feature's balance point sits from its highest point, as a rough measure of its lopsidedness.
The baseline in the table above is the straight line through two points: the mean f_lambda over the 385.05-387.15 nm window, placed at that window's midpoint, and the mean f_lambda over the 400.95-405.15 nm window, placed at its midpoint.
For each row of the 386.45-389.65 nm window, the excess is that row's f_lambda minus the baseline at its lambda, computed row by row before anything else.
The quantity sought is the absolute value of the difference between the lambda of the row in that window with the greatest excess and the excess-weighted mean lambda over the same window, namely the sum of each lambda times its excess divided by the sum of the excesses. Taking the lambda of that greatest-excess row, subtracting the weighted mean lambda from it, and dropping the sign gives 0.73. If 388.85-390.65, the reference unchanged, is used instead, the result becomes 1.28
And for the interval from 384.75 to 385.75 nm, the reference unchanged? 0.13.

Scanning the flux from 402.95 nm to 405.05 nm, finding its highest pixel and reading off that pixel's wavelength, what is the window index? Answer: 404.00 nm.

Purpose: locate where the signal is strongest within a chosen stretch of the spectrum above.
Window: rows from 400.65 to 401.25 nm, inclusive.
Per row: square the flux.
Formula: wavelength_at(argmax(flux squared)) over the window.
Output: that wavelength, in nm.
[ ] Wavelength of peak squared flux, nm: 401.00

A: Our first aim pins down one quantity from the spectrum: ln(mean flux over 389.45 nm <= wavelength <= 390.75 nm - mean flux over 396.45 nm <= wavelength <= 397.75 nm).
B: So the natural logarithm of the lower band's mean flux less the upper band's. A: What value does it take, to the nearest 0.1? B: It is 1.8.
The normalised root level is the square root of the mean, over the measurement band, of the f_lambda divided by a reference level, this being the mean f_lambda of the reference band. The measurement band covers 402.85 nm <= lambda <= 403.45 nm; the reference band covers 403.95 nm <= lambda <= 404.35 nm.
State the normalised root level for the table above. 0.98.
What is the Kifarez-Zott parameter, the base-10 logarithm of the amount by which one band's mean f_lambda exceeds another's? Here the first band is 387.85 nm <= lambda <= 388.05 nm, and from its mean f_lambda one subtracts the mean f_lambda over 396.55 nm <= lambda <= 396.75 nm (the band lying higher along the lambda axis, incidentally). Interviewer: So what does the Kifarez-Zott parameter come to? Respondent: 0.55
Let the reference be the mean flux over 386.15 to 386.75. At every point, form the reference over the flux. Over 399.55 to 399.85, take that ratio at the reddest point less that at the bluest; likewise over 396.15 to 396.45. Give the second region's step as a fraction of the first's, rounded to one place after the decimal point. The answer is -6.7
